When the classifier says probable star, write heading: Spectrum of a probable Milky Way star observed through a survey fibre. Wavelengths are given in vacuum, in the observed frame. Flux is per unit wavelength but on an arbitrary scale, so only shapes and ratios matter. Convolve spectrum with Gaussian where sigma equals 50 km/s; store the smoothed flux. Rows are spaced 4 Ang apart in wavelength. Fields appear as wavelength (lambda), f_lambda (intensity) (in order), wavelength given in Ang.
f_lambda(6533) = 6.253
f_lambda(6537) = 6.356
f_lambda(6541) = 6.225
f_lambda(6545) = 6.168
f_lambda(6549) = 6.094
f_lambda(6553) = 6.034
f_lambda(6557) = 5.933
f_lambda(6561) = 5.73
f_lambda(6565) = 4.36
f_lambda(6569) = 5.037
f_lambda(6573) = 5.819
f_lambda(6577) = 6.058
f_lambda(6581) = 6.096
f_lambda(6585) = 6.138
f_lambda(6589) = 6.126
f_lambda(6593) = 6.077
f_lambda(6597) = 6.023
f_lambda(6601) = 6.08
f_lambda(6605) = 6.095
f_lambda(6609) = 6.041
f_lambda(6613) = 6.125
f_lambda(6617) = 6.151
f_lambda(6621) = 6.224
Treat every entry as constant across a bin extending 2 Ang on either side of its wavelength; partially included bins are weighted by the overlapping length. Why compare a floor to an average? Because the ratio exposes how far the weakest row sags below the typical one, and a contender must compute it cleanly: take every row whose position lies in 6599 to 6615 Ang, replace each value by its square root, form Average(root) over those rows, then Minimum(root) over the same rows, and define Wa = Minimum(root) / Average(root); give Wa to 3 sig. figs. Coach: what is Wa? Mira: 0.996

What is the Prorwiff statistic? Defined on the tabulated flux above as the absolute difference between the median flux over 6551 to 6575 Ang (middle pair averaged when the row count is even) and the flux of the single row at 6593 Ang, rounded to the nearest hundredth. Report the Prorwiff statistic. 0.30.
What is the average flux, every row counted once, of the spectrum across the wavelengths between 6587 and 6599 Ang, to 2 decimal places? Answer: 6.08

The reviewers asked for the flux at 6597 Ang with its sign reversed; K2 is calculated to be -6.02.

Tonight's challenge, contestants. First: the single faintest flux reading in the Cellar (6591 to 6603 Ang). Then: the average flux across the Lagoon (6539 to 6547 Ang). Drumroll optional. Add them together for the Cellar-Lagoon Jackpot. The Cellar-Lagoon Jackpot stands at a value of 12.2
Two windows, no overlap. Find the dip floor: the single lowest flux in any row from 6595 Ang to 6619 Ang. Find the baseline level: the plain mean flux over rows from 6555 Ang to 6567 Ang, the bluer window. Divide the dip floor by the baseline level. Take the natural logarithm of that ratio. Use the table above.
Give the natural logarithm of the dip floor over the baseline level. 0.12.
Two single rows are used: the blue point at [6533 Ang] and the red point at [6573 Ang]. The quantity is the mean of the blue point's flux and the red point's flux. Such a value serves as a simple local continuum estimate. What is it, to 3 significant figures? 6.04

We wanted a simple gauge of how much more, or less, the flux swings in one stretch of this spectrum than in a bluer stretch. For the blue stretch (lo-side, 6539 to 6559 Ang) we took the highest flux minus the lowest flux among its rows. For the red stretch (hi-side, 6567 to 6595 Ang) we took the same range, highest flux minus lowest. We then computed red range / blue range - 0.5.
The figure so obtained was 3.3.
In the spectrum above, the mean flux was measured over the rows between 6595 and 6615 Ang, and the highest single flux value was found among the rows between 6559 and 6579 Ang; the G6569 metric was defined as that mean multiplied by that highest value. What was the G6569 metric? 36.8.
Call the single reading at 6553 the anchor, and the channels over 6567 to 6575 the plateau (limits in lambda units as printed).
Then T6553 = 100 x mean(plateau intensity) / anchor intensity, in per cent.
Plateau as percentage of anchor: 90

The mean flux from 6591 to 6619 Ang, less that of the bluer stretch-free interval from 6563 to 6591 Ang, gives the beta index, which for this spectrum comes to 0.4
